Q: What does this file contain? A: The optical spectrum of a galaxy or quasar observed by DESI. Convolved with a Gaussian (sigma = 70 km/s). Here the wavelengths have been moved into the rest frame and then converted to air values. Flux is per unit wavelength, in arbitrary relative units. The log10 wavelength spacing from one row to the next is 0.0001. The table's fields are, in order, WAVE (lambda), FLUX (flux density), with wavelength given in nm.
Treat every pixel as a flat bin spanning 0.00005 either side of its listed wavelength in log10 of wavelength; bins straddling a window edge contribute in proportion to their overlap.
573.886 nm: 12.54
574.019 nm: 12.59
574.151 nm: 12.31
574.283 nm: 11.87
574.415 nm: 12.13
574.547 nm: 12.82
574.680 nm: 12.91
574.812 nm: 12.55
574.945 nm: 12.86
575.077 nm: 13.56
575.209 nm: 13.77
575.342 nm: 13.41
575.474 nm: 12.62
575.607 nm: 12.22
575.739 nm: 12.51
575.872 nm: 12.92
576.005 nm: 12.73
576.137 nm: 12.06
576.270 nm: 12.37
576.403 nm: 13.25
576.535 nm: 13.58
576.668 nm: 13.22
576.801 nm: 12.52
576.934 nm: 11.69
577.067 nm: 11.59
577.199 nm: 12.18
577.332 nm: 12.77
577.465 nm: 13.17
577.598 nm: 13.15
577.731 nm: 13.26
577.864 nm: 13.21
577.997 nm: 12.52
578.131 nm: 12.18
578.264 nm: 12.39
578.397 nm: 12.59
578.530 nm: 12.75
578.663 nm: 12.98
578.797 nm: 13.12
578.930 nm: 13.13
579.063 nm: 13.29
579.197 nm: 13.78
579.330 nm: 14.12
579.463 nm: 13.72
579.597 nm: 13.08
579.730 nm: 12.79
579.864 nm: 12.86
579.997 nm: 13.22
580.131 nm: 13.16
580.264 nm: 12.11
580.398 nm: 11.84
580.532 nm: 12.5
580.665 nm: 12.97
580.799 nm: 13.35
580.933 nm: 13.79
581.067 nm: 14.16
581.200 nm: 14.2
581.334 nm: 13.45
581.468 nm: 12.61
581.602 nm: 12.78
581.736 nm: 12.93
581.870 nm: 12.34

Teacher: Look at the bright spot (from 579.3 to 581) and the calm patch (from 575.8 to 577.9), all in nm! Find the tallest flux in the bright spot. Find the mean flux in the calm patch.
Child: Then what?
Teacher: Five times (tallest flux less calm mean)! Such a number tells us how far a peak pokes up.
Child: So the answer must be 7.0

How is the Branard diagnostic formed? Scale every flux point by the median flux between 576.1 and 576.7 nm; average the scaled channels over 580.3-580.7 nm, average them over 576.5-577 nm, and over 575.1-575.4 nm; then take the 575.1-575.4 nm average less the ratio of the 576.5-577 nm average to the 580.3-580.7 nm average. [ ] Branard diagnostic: 0.00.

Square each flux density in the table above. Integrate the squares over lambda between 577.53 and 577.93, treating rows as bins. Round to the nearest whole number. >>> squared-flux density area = 70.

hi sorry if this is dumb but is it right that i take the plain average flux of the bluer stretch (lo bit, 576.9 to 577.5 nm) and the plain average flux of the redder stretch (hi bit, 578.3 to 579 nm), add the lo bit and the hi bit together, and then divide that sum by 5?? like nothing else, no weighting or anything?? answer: 5.04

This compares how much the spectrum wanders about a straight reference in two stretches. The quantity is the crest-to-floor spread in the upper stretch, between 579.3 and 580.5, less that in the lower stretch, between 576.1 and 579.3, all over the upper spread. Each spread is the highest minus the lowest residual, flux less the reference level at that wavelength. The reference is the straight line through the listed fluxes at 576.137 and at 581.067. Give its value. 0.19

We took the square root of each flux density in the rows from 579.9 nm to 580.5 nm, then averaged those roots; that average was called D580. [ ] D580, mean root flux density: 3.55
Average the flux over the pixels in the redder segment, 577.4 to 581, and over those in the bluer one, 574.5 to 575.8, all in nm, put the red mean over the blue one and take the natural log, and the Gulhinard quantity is 0.006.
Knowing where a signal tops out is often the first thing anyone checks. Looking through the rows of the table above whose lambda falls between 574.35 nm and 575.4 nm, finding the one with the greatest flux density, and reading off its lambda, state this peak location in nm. 575.209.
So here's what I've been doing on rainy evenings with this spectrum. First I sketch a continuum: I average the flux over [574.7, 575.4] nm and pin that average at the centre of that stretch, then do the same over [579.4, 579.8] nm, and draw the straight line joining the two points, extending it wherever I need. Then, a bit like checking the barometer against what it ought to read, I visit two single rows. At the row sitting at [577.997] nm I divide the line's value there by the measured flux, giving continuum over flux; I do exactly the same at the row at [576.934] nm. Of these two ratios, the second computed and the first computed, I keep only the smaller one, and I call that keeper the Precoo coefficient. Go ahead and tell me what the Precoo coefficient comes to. 1.05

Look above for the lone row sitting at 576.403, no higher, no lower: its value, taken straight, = 13.25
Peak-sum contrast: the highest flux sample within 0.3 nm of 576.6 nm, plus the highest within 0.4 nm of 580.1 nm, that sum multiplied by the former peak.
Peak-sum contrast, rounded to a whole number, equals 364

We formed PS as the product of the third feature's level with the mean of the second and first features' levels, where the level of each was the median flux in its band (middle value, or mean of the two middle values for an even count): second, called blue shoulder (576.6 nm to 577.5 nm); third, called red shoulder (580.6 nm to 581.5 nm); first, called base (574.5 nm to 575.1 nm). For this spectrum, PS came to 171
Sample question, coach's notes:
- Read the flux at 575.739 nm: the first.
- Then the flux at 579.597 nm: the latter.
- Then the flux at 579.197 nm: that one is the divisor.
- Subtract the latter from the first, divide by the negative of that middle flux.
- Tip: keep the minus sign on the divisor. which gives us 0.04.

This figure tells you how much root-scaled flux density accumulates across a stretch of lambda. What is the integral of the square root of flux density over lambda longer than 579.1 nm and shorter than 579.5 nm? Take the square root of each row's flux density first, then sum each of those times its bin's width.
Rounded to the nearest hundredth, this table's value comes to 1.49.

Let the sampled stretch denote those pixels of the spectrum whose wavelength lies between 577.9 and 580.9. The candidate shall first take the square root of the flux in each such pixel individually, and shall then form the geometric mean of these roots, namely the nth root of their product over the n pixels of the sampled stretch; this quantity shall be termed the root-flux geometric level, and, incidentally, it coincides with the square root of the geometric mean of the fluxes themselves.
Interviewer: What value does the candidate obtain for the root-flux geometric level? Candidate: 3.59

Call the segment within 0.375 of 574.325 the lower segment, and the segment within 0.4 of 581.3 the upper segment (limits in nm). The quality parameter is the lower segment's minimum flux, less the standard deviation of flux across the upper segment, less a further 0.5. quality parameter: 10.7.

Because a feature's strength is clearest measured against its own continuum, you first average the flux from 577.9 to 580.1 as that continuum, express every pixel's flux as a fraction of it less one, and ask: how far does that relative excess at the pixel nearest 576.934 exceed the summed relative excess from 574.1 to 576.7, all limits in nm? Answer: 0.28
